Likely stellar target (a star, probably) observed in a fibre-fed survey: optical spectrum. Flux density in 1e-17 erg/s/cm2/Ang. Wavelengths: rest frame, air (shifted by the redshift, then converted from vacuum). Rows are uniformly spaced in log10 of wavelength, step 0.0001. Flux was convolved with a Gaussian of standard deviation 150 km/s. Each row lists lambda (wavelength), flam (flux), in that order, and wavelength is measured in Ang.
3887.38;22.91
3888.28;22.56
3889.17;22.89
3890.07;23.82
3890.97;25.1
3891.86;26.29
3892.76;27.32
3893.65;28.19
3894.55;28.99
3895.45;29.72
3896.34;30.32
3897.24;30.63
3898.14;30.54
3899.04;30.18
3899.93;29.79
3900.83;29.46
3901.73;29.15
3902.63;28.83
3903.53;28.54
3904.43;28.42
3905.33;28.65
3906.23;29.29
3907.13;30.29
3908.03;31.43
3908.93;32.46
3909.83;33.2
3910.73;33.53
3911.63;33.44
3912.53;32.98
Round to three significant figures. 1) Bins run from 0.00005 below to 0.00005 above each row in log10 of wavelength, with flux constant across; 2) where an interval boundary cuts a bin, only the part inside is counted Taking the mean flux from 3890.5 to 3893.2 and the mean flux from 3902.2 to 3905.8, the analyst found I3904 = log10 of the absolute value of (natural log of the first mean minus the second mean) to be 1.40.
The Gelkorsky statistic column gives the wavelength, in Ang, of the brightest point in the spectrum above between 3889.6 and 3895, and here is 3894.55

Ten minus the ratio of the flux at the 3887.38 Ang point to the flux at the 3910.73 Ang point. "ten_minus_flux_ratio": 9.32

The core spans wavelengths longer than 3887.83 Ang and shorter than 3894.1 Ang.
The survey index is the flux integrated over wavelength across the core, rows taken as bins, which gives 158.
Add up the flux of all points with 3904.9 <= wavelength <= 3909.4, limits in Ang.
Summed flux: 152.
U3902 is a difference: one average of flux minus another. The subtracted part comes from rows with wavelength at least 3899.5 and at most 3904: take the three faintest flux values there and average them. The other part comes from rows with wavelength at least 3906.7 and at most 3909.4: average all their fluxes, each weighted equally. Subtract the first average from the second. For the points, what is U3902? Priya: 2.6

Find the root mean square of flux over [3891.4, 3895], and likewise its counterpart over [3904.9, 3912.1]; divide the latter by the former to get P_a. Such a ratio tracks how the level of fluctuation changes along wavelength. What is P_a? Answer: 1.14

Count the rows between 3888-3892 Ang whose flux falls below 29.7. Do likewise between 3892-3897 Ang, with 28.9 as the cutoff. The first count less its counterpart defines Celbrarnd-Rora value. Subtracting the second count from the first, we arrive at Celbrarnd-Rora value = 3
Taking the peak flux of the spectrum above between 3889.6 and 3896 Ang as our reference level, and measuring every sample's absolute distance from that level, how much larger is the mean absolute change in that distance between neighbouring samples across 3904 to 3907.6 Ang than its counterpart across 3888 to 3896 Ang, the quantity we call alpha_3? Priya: -0.56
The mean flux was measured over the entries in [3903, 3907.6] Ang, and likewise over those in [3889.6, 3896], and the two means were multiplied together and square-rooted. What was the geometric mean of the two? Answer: 28.0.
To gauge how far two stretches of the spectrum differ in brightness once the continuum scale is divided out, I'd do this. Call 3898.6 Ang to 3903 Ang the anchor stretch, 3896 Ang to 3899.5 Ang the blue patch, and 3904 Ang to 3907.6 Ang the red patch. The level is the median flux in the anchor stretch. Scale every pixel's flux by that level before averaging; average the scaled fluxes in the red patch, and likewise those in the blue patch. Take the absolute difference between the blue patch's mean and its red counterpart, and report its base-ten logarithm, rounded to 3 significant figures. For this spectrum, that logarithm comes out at -1.37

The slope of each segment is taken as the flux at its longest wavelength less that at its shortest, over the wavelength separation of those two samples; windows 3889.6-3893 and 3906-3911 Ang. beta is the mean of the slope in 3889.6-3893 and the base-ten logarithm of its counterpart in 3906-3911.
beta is 0.64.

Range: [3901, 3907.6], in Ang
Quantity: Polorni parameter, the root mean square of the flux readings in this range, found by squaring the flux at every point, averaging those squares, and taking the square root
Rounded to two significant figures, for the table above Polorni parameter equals 29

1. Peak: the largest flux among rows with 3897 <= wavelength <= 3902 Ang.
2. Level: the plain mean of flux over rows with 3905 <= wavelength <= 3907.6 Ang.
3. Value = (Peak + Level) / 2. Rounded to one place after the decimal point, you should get 30.0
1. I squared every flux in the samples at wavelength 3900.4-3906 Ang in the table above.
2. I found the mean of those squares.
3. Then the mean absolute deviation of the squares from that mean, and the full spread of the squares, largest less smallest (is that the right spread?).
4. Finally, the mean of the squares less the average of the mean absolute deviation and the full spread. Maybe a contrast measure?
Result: 793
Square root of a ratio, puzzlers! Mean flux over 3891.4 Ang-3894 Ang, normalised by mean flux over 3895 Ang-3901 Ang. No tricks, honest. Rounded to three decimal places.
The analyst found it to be 0.952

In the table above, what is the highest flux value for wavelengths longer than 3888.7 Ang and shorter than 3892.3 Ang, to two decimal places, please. 26.29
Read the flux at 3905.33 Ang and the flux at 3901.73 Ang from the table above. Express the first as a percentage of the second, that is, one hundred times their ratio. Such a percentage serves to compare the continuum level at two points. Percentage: 98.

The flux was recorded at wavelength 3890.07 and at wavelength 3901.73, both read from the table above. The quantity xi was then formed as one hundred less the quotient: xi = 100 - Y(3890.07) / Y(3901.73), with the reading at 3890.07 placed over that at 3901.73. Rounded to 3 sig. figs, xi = 99.2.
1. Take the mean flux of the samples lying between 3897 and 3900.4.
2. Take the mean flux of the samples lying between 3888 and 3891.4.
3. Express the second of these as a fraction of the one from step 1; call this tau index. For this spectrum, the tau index 0.78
